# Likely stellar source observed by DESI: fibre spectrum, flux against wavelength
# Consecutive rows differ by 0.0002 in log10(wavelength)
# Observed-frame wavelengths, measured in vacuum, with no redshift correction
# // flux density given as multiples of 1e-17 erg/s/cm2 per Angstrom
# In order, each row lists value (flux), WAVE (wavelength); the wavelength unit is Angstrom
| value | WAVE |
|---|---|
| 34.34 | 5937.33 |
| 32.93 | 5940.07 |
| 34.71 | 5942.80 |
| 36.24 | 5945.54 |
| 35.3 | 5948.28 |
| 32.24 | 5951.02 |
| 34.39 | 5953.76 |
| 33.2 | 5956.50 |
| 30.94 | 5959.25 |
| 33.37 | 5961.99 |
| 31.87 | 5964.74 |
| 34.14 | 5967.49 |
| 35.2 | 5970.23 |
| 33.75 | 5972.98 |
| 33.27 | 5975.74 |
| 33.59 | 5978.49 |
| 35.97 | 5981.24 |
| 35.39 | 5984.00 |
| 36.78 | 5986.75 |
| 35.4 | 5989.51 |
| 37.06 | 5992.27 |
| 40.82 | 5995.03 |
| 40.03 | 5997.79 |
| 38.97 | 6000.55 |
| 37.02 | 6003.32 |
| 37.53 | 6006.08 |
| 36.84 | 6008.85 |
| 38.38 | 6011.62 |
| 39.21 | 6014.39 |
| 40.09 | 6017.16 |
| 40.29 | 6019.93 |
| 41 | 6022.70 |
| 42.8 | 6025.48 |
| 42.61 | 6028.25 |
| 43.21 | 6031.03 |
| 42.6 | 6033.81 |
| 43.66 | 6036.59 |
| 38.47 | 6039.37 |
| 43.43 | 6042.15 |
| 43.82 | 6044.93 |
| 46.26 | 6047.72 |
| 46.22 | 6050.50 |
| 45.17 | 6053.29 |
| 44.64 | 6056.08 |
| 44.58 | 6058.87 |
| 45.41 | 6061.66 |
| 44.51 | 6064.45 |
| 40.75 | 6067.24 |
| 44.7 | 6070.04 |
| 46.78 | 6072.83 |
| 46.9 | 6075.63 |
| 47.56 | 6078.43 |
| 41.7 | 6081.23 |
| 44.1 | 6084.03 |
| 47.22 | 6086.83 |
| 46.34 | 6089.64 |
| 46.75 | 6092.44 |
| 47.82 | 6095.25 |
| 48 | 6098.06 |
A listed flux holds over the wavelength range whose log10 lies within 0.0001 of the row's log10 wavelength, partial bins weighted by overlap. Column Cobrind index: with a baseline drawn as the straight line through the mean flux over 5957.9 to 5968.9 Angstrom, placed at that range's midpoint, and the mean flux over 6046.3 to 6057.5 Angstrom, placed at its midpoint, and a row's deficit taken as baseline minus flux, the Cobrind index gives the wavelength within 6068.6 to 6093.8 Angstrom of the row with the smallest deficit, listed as 6072.83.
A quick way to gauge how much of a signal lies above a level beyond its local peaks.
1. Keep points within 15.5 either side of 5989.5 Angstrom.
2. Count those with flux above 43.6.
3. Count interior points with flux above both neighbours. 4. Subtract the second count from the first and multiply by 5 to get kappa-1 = -15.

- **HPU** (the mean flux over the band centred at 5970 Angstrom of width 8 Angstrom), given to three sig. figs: 34.4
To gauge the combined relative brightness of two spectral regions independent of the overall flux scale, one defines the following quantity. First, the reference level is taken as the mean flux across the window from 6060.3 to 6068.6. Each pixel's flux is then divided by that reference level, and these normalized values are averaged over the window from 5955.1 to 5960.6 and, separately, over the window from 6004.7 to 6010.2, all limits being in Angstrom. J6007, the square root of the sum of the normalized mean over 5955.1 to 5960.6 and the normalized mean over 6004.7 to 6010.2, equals 1.26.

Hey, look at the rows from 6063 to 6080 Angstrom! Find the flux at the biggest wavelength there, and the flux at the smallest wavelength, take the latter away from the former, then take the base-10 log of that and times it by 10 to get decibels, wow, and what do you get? 4.8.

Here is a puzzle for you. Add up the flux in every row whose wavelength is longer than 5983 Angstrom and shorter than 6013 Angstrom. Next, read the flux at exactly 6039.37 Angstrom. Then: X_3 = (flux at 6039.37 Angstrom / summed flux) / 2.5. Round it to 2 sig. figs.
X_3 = 0.037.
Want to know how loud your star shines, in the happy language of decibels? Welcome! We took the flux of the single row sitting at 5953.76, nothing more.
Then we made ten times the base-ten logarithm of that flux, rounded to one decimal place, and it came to 15.4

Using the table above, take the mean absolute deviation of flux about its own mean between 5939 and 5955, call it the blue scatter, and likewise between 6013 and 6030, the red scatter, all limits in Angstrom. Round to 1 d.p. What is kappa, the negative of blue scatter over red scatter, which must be -1.0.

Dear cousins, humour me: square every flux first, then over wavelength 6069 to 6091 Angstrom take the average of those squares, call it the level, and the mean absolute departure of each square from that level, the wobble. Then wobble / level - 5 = -4.93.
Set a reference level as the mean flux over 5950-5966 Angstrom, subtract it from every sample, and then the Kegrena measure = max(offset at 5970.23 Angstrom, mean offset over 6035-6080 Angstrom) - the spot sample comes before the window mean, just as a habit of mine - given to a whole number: 12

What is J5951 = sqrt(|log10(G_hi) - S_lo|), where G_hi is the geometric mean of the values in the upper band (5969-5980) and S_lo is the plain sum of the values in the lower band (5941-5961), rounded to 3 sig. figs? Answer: 15.3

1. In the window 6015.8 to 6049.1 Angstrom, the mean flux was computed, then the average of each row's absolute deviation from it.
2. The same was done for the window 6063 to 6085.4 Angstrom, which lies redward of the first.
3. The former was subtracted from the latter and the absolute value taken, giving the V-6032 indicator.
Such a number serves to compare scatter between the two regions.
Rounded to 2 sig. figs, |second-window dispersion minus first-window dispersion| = 0.27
